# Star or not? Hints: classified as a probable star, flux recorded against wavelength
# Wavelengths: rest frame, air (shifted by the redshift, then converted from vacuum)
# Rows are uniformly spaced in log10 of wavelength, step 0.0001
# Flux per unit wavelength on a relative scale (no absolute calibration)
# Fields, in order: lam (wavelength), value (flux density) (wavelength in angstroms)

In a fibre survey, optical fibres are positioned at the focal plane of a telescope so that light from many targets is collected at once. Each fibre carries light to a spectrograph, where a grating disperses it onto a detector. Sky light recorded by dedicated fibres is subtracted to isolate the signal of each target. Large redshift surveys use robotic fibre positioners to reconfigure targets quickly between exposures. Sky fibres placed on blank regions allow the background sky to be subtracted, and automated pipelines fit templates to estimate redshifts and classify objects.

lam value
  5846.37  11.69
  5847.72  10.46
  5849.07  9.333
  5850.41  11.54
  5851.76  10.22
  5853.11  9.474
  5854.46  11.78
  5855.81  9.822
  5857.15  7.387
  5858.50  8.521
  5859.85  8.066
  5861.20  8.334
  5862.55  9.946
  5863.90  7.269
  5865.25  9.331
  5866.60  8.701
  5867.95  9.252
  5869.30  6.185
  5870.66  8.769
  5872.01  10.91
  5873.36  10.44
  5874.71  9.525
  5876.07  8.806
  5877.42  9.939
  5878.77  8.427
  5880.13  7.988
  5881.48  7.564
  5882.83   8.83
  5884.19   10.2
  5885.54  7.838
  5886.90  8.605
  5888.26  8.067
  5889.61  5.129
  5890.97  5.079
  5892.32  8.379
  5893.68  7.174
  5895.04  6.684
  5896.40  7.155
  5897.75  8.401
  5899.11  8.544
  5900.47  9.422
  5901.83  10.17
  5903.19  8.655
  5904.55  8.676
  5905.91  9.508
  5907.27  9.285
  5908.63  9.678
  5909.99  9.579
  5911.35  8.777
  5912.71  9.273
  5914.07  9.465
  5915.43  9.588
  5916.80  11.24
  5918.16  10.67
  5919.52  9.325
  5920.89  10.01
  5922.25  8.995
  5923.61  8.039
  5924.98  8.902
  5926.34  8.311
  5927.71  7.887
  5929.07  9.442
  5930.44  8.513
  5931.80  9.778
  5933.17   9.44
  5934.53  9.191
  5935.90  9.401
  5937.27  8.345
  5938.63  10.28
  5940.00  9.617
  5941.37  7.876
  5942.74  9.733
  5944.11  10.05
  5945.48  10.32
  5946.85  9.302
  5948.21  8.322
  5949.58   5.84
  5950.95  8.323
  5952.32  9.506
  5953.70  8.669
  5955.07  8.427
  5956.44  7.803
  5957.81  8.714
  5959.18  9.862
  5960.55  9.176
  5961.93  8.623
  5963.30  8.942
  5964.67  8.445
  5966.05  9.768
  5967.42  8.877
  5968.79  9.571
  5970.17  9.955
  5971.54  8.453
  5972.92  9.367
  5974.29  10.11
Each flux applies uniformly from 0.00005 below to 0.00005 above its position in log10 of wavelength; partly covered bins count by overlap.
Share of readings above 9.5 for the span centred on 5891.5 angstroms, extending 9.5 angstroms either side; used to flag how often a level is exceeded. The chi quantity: 0.07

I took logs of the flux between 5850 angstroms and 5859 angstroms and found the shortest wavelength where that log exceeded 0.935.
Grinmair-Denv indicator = 5850.41 angstroms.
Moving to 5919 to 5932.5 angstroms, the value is 5919.52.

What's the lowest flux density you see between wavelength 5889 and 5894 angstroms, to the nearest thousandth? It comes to 5.079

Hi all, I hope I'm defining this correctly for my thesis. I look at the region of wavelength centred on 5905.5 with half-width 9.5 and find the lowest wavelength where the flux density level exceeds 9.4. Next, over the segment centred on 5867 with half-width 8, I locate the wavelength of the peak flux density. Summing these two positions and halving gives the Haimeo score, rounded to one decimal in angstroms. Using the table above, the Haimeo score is 5886.2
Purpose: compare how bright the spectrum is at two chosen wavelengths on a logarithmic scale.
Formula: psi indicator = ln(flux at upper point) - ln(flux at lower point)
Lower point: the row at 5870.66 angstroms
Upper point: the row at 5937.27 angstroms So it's -0.05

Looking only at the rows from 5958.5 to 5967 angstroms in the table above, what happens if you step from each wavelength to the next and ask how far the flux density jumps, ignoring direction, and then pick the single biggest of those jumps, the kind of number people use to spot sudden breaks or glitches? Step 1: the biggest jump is 1.3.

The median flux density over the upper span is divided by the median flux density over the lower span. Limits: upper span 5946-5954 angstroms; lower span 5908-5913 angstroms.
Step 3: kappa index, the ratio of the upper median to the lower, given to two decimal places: 0.90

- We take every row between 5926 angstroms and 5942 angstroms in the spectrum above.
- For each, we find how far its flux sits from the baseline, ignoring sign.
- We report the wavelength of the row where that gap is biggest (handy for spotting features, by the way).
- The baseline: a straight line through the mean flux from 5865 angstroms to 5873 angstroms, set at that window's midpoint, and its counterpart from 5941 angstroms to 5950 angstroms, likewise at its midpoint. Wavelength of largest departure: 5938.63 angstroms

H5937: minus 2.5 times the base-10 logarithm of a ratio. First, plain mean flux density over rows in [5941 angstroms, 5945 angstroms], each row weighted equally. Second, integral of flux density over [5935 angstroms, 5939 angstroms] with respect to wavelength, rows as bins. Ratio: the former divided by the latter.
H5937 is 1.5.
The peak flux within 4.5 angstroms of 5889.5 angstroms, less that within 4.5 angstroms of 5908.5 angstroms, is -1.1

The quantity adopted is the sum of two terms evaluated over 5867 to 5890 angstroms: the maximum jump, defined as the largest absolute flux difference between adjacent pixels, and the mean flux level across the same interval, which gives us 11.7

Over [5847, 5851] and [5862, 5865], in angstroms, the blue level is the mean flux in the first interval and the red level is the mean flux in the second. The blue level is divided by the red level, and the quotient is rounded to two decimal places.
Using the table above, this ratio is 1.21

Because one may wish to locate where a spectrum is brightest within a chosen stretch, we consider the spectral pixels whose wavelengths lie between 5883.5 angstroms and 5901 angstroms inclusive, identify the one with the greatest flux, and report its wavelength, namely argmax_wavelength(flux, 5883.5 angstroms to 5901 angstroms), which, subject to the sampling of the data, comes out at 5884.19 angstroms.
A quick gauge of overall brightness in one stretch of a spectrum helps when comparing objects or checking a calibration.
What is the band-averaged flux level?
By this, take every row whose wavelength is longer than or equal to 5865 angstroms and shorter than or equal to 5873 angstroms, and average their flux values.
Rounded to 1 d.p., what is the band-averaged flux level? 8.9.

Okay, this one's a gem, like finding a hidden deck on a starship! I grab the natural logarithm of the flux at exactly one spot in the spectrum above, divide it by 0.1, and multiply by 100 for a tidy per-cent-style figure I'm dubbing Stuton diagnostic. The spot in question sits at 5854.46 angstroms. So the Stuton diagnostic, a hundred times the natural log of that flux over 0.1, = 2466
